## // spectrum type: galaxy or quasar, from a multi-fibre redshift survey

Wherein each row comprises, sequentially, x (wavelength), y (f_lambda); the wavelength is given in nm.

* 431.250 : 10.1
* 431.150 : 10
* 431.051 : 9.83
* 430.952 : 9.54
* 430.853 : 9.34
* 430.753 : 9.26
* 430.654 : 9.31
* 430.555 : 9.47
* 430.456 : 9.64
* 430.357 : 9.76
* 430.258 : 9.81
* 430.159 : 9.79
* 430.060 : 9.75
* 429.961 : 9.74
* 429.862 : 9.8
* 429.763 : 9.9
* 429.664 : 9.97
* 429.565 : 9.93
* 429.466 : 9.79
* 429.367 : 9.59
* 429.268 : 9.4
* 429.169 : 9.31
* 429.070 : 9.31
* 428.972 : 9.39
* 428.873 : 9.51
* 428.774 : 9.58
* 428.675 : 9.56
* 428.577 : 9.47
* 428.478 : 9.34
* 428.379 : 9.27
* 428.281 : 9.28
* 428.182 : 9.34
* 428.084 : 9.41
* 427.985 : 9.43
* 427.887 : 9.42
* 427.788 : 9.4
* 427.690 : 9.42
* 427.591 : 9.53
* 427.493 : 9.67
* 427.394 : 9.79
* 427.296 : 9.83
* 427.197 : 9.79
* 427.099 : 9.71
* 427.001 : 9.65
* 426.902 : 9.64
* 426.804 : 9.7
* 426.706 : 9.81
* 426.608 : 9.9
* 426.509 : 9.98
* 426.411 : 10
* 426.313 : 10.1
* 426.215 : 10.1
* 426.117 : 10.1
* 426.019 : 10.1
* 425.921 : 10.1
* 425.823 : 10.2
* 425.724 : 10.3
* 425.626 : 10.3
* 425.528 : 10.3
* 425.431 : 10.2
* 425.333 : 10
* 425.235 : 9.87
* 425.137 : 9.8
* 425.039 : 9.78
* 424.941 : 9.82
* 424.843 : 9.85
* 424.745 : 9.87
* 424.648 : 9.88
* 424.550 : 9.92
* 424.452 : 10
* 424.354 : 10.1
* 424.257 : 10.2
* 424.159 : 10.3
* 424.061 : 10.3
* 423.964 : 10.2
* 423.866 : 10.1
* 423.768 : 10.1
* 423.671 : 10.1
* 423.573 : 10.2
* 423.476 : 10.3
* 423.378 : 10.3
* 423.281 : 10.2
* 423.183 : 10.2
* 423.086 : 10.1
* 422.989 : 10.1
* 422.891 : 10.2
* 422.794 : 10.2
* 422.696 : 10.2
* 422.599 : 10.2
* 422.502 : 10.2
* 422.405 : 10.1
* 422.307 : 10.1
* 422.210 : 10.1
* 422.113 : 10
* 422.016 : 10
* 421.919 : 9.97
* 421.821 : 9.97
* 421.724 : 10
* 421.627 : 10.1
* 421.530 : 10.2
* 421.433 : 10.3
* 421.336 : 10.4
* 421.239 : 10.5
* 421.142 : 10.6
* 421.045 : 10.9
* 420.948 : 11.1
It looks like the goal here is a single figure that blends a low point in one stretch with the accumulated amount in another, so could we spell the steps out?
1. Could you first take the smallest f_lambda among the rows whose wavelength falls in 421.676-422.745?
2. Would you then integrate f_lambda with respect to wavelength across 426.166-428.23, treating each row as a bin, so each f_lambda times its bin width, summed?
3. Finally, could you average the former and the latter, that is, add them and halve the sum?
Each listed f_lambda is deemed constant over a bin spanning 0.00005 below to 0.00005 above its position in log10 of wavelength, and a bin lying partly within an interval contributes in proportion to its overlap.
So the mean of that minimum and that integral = 15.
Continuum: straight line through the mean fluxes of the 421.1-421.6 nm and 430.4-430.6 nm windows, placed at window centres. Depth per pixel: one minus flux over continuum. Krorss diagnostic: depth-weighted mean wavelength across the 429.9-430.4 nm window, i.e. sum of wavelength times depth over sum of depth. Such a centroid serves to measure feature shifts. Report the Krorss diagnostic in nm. 430.18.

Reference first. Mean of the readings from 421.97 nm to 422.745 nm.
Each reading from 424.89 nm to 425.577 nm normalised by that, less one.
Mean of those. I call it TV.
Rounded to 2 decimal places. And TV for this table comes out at -0.01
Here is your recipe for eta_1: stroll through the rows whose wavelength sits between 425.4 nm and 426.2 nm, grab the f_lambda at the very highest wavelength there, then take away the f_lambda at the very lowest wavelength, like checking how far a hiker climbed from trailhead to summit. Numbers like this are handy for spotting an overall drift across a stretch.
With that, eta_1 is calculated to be -0.10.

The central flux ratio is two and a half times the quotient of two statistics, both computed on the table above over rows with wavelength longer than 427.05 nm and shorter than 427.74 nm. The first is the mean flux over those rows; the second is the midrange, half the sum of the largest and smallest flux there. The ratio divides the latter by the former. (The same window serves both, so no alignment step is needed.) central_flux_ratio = 2.49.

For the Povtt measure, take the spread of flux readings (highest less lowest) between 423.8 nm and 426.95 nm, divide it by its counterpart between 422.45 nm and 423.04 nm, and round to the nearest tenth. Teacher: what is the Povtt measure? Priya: 6.6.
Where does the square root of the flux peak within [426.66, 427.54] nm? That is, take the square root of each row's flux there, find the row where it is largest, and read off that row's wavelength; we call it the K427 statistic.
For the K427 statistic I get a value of 427.296 nm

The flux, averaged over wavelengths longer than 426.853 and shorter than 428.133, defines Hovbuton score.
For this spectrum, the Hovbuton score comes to 9.6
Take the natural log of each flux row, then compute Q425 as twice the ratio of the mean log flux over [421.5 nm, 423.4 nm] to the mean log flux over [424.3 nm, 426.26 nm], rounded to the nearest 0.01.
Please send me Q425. 2.01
